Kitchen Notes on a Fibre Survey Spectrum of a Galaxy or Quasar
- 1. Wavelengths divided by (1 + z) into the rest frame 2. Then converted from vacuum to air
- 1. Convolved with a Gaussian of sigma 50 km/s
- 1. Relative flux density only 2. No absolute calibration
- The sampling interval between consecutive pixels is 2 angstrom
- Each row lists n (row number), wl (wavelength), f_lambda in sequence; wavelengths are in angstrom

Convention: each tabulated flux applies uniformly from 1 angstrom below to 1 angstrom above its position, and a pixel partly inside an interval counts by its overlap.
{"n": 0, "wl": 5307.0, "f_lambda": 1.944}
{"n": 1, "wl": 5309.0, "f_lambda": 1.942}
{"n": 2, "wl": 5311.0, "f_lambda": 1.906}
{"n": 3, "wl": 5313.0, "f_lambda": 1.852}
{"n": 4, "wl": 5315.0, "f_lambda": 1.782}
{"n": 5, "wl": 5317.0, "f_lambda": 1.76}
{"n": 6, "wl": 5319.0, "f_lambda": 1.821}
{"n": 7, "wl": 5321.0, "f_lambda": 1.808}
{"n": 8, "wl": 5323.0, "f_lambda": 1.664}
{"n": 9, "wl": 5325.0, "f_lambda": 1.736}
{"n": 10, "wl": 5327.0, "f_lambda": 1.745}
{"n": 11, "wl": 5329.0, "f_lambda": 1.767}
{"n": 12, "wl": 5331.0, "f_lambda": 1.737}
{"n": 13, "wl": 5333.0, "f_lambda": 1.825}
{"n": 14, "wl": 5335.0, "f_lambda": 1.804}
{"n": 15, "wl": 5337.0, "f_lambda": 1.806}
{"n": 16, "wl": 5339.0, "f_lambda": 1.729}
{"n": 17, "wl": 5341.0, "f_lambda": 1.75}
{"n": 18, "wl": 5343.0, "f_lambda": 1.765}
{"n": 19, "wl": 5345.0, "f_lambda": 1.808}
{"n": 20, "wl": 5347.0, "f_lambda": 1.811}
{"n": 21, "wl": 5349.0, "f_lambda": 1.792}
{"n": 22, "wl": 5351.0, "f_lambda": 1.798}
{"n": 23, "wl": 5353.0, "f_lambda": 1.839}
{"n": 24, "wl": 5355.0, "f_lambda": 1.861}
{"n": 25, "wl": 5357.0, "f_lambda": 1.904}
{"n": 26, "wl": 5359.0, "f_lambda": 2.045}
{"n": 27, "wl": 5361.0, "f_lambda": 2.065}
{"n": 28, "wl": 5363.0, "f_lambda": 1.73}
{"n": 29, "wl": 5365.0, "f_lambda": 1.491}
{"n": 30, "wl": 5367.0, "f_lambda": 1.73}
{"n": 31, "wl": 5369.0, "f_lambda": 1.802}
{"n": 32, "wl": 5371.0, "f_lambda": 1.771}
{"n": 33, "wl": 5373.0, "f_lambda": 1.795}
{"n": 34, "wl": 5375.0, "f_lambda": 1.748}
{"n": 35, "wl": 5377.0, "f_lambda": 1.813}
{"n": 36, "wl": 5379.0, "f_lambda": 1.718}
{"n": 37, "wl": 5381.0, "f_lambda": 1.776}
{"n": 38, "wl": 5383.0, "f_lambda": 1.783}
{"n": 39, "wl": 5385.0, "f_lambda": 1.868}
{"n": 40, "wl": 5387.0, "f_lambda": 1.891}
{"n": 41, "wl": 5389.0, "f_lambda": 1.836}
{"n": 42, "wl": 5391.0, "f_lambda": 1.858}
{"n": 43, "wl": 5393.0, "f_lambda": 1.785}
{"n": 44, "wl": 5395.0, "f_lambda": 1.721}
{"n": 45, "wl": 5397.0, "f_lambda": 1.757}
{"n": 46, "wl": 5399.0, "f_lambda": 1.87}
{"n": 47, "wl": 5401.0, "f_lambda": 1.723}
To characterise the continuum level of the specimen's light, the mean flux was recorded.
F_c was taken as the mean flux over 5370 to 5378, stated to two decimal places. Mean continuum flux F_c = 1.78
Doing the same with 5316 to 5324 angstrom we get 1.76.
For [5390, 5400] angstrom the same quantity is 1.80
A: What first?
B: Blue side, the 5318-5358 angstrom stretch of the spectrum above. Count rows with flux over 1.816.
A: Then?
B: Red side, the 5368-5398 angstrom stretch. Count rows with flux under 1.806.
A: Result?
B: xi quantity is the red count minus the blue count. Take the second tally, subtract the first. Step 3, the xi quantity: 5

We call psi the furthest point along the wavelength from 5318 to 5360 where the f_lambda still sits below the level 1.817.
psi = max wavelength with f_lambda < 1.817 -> 5351.0 angstrom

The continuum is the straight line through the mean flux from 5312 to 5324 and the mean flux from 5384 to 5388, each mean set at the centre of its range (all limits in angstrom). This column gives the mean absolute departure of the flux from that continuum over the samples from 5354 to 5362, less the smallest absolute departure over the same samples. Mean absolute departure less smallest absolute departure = 0.10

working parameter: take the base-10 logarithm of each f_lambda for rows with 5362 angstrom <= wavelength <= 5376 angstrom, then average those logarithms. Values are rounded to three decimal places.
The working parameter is 0.236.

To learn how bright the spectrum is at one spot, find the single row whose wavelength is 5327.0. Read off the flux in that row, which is 1.745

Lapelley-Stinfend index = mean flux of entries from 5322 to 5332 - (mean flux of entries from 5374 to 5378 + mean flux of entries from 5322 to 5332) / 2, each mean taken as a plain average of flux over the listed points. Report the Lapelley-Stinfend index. -0.025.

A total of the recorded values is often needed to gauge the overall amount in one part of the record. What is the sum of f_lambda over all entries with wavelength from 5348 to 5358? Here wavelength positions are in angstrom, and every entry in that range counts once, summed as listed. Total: 9.2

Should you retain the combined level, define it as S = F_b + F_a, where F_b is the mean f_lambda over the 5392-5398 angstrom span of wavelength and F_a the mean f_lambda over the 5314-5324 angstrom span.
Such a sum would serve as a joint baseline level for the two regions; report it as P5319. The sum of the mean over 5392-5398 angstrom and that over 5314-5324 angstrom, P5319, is 3.52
